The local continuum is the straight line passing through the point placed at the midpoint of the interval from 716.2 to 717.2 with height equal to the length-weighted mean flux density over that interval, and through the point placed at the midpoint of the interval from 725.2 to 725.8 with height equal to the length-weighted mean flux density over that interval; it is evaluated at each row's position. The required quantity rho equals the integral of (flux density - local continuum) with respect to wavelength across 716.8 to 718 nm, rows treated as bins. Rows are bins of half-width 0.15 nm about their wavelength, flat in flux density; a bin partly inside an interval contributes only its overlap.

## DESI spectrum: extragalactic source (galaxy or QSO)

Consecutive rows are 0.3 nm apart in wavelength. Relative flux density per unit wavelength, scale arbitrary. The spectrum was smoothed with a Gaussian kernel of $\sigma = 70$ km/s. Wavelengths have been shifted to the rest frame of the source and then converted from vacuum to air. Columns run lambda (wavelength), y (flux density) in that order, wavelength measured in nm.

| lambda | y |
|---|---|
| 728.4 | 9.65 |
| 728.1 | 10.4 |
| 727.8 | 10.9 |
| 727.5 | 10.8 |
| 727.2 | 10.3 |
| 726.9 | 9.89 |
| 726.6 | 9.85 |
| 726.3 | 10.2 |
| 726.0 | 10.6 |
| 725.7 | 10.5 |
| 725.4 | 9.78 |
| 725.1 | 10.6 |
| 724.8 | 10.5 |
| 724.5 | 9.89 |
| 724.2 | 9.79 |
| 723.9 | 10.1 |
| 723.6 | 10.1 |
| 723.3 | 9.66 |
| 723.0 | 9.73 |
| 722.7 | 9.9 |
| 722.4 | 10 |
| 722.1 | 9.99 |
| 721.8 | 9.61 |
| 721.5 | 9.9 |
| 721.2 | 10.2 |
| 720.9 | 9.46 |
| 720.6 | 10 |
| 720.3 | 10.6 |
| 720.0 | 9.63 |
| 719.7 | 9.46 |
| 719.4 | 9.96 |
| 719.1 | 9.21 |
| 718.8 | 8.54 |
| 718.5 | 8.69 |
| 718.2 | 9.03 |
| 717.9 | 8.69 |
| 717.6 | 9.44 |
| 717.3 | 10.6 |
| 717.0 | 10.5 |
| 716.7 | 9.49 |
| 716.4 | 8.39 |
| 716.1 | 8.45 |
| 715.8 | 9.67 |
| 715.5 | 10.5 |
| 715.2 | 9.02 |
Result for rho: 0.38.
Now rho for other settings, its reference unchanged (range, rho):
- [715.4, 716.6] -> -0.24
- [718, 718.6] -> -0.44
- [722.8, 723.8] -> -0.13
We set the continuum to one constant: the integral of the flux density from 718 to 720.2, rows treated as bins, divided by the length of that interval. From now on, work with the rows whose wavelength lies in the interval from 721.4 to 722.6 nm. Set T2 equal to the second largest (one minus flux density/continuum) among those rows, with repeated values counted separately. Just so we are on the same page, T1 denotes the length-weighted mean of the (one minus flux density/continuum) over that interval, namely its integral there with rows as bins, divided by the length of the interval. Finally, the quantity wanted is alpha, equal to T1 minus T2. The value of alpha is 0.003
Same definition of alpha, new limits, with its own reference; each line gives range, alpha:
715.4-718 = -0.116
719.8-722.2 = -0.033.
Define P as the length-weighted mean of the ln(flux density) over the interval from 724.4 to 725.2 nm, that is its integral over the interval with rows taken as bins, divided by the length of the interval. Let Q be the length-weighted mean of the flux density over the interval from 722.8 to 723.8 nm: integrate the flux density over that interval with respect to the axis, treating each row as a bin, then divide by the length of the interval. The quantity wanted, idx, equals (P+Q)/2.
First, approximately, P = 2.34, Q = 9.8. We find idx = 6.1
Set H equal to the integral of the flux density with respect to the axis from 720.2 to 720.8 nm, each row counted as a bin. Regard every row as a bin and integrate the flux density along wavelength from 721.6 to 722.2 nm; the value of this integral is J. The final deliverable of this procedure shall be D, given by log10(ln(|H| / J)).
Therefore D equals -1.4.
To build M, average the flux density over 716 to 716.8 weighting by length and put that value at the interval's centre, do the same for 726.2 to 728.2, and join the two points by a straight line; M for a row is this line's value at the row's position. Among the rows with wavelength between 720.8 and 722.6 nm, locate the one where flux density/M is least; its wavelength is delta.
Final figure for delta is 720.9 nm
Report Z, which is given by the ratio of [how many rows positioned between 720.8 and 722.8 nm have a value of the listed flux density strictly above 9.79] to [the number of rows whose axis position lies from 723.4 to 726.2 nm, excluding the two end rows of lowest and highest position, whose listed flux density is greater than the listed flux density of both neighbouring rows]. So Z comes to 5.0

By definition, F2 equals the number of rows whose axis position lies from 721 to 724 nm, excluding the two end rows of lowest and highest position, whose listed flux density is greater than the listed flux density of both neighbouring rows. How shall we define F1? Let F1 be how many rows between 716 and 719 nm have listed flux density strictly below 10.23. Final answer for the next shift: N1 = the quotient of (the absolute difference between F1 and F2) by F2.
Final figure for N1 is 7.0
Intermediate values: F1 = 8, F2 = 1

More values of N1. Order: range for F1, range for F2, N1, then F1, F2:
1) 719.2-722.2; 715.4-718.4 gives 8.0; 9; 1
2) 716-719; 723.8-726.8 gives 3.0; 8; 2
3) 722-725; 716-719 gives 3.5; 9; 2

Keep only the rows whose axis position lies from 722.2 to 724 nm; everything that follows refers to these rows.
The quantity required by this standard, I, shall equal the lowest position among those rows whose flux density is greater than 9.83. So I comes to 722.4 nm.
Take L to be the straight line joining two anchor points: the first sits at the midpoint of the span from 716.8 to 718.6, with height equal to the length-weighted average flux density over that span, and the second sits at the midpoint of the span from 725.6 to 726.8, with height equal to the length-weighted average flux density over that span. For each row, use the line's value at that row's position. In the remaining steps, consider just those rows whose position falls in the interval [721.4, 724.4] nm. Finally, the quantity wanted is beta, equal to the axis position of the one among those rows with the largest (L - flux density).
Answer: 723.3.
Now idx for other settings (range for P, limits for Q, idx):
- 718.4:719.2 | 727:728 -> 6.4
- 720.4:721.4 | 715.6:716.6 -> 5.6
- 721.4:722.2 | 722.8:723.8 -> 6.1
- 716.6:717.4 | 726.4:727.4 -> 6.2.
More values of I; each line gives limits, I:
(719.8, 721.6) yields 720.3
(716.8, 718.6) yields 717.0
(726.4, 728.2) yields 726.6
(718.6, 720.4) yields 719.4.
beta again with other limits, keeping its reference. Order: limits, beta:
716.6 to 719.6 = 718.8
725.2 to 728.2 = 726.6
